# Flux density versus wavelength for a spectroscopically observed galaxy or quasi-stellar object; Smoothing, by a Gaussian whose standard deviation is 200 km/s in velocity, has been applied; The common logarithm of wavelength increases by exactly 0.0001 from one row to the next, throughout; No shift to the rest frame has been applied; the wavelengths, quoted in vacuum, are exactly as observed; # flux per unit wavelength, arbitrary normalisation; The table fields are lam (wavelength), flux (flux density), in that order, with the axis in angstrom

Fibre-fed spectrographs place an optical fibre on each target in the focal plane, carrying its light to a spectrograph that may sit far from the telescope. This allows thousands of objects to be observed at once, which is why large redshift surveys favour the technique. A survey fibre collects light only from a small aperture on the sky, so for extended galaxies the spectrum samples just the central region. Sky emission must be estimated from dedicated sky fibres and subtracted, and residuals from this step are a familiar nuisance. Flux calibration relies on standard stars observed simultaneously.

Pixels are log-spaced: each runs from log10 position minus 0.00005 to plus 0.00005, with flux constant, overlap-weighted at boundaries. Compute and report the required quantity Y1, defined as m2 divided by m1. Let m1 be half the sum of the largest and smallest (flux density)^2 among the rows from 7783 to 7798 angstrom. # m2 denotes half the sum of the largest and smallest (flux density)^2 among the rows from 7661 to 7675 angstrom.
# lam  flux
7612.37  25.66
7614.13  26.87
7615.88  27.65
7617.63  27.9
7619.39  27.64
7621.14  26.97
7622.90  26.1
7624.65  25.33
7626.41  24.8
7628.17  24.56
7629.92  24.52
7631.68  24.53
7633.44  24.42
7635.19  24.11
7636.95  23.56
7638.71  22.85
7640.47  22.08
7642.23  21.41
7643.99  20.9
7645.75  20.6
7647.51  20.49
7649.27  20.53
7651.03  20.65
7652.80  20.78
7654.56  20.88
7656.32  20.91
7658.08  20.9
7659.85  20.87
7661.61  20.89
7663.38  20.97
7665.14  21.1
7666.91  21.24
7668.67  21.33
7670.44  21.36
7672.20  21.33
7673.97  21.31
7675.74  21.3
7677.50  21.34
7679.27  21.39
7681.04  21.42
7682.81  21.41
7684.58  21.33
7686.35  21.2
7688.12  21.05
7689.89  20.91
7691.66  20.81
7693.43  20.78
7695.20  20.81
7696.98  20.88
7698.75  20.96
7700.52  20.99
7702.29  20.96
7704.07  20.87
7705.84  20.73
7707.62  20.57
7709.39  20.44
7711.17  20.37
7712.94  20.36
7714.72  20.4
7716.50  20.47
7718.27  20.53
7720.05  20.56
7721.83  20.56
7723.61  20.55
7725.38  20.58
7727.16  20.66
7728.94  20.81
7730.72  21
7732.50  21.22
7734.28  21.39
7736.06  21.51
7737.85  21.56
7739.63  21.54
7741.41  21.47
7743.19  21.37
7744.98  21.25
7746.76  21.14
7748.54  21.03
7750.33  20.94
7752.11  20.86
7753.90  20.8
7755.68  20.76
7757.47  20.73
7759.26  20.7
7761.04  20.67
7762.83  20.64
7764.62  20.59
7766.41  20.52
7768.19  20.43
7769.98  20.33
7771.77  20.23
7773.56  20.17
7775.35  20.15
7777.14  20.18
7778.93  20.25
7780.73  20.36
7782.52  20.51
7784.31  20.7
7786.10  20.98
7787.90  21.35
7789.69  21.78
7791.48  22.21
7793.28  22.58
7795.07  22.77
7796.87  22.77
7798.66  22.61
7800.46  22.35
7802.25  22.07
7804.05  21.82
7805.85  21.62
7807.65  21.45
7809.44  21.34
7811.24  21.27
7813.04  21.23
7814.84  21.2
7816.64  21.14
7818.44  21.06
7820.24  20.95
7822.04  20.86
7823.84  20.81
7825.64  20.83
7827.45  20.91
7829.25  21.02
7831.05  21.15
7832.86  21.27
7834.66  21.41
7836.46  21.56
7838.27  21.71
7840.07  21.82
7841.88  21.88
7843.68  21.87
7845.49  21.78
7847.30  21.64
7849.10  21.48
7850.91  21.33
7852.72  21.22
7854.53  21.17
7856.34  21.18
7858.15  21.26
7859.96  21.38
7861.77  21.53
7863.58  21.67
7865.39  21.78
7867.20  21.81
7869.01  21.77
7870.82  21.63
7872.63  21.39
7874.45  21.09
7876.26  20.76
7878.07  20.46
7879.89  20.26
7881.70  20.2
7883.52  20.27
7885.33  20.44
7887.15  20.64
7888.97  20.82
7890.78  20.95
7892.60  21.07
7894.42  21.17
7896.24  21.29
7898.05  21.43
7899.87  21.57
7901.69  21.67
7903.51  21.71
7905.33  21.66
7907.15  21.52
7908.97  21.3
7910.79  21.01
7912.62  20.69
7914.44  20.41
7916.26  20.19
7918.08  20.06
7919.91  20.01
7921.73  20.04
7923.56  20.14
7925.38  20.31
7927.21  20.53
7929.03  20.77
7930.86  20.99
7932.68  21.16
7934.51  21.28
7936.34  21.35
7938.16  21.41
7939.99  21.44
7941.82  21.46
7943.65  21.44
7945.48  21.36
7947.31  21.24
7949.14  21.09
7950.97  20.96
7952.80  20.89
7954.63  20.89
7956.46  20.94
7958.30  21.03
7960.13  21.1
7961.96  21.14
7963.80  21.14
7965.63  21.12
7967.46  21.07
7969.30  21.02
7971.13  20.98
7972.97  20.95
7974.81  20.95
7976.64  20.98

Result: 0.94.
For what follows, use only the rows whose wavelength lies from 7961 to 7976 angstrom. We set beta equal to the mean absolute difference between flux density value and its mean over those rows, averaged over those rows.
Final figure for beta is 0.07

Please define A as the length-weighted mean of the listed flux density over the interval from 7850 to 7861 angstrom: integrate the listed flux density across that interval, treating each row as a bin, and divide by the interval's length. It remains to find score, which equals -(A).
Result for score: -21.24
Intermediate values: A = 21.2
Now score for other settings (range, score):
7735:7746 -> -21.44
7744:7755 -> -21.00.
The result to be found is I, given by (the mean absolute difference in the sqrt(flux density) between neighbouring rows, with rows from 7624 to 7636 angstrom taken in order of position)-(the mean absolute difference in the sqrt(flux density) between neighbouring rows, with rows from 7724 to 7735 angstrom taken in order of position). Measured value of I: 0.003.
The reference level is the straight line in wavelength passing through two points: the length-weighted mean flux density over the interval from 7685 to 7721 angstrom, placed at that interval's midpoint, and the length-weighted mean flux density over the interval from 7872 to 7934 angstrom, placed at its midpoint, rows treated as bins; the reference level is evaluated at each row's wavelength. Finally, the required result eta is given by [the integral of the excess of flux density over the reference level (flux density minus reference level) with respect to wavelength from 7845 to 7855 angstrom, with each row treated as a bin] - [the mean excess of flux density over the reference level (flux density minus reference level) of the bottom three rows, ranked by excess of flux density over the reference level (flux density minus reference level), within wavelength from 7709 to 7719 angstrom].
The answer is 7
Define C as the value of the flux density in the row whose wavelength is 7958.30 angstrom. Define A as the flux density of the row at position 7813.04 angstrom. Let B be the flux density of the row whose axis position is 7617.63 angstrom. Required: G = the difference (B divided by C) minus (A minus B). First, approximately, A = 21.23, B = 27.9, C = 21.03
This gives 8.0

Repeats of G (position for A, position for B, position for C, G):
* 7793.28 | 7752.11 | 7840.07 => -0.8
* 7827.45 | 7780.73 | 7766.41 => 0.4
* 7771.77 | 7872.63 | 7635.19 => 2.0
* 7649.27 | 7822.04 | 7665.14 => 1.3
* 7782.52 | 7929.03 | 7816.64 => 1.2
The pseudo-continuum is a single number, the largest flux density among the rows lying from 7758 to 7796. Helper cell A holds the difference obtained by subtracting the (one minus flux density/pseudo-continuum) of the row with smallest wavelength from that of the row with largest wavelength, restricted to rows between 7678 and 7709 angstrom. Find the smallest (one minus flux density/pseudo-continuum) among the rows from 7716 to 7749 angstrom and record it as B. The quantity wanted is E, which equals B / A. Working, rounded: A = 0.04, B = 0.053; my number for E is 1.5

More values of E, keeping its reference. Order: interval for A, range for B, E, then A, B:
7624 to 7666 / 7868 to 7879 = 0.2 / 0.19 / 0.044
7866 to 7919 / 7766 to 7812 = 0.0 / 0.08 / 0.000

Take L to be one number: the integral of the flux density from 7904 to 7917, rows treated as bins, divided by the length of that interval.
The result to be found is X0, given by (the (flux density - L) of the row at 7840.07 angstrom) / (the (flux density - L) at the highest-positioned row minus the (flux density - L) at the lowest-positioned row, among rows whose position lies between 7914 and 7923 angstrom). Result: -2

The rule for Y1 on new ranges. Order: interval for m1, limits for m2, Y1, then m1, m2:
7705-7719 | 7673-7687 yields 1.08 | 422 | 454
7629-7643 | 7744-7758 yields 0.83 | 530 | 441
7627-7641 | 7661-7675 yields 0.82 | 545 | 446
